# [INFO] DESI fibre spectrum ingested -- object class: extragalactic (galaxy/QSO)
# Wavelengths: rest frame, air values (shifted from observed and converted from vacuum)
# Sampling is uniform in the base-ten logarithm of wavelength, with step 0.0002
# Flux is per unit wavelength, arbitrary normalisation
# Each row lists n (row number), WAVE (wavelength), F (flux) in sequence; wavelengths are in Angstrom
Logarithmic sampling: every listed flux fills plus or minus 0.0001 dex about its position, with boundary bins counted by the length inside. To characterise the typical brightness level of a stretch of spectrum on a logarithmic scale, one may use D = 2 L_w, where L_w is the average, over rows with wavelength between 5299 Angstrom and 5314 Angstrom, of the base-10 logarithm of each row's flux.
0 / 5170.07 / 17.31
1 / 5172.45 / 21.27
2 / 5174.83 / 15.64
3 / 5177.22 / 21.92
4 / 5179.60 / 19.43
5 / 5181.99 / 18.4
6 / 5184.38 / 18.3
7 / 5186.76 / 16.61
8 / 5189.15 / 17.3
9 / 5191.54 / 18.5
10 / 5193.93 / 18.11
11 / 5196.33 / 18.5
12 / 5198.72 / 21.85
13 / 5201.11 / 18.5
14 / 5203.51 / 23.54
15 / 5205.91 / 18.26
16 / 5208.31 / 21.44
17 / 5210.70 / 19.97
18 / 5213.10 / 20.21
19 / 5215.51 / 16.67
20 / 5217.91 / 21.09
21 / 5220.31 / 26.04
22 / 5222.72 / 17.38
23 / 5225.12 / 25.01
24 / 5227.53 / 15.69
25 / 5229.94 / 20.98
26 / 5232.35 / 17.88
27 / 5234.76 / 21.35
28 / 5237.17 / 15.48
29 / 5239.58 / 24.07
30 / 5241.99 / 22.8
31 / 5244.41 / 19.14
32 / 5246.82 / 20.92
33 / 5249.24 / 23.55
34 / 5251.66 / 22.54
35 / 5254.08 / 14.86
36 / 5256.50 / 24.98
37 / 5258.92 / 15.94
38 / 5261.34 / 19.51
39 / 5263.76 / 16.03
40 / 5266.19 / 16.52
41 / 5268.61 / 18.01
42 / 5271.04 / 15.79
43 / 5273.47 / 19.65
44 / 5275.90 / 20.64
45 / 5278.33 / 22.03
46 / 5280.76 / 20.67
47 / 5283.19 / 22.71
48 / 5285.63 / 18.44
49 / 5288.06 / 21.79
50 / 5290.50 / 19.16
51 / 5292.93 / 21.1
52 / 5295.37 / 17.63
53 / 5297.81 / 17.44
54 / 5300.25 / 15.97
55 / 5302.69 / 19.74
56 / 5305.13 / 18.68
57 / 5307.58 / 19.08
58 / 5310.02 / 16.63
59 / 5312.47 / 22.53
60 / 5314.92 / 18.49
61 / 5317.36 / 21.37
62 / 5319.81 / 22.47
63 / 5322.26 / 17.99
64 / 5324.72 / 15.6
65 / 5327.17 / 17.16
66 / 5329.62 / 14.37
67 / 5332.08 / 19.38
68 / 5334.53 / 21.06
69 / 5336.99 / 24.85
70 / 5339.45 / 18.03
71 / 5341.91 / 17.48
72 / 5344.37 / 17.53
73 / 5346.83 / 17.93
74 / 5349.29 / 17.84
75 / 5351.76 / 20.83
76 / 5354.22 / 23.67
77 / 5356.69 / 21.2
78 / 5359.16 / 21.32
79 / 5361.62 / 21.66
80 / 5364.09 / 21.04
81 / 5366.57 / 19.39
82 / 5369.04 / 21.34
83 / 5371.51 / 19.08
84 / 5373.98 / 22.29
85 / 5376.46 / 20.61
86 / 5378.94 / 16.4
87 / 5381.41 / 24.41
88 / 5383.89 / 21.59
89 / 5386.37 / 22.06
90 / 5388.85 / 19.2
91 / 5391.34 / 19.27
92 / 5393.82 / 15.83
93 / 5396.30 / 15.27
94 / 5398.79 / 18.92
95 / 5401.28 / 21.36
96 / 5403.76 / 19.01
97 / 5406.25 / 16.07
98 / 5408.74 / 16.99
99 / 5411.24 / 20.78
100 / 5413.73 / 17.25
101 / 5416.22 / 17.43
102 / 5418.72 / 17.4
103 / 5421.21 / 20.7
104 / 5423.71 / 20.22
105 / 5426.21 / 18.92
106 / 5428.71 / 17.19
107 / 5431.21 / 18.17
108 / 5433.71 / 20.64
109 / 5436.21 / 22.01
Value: 2.54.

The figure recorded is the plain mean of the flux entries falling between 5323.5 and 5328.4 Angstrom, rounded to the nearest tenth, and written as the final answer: 16.4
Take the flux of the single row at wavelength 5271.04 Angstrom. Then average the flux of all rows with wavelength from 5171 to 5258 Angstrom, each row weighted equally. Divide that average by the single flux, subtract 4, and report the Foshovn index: -2.74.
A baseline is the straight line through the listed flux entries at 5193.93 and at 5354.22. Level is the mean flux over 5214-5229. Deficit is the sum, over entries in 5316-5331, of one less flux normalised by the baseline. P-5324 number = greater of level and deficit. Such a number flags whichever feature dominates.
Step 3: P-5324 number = 20.3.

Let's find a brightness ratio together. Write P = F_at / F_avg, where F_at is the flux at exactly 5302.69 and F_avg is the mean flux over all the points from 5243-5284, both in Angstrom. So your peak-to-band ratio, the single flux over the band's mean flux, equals 1.01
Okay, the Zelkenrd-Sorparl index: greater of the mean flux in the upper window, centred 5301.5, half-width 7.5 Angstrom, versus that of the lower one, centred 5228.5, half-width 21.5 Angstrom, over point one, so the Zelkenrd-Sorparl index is 205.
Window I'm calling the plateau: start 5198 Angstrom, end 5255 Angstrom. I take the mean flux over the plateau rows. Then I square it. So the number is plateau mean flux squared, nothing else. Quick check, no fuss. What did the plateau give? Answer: 416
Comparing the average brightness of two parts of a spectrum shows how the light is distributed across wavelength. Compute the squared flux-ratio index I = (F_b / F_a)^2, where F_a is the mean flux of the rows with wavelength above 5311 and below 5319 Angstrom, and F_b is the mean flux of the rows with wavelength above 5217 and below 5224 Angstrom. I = 1.1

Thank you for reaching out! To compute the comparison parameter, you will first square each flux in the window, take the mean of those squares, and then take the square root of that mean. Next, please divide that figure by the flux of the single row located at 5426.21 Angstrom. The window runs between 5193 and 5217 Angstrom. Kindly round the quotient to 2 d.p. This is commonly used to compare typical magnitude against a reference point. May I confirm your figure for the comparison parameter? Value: 1.05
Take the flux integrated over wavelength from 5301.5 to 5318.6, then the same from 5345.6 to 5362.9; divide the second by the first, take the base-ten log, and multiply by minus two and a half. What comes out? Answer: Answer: -0.07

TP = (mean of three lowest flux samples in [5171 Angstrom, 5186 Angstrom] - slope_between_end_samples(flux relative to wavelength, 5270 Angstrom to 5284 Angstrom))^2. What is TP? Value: 285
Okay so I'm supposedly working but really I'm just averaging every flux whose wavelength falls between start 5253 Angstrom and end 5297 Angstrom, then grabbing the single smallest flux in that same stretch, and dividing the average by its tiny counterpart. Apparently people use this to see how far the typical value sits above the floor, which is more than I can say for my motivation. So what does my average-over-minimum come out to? 1.29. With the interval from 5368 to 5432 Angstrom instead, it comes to 1.25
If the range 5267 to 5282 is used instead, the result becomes 1.23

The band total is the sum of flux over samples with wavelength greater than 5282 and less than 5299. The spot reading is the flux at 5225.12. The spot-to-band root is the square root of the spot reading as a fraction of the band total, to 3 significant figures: 0.425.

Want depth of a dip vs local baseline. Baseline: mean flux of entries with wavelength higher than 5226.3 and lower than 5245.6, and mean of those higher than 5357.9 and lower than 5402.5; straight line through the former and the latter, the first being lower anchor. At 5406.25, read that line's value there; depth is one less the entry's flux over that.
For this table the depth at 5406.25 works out 0.20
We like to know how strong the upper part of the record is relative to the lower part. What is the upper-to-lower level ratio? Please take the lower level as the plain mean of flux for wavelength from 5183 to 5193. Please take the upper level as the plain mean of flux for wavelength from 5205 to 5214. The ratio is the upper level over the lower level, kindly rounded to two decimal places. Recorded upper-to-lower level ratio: 1.13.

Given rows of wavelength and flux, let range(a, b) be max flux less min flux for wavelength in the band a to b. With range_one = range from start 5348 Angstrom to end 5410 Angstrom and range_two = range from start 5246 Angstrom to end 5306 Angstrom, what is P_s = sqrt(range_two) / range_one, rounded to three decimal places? 0.348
